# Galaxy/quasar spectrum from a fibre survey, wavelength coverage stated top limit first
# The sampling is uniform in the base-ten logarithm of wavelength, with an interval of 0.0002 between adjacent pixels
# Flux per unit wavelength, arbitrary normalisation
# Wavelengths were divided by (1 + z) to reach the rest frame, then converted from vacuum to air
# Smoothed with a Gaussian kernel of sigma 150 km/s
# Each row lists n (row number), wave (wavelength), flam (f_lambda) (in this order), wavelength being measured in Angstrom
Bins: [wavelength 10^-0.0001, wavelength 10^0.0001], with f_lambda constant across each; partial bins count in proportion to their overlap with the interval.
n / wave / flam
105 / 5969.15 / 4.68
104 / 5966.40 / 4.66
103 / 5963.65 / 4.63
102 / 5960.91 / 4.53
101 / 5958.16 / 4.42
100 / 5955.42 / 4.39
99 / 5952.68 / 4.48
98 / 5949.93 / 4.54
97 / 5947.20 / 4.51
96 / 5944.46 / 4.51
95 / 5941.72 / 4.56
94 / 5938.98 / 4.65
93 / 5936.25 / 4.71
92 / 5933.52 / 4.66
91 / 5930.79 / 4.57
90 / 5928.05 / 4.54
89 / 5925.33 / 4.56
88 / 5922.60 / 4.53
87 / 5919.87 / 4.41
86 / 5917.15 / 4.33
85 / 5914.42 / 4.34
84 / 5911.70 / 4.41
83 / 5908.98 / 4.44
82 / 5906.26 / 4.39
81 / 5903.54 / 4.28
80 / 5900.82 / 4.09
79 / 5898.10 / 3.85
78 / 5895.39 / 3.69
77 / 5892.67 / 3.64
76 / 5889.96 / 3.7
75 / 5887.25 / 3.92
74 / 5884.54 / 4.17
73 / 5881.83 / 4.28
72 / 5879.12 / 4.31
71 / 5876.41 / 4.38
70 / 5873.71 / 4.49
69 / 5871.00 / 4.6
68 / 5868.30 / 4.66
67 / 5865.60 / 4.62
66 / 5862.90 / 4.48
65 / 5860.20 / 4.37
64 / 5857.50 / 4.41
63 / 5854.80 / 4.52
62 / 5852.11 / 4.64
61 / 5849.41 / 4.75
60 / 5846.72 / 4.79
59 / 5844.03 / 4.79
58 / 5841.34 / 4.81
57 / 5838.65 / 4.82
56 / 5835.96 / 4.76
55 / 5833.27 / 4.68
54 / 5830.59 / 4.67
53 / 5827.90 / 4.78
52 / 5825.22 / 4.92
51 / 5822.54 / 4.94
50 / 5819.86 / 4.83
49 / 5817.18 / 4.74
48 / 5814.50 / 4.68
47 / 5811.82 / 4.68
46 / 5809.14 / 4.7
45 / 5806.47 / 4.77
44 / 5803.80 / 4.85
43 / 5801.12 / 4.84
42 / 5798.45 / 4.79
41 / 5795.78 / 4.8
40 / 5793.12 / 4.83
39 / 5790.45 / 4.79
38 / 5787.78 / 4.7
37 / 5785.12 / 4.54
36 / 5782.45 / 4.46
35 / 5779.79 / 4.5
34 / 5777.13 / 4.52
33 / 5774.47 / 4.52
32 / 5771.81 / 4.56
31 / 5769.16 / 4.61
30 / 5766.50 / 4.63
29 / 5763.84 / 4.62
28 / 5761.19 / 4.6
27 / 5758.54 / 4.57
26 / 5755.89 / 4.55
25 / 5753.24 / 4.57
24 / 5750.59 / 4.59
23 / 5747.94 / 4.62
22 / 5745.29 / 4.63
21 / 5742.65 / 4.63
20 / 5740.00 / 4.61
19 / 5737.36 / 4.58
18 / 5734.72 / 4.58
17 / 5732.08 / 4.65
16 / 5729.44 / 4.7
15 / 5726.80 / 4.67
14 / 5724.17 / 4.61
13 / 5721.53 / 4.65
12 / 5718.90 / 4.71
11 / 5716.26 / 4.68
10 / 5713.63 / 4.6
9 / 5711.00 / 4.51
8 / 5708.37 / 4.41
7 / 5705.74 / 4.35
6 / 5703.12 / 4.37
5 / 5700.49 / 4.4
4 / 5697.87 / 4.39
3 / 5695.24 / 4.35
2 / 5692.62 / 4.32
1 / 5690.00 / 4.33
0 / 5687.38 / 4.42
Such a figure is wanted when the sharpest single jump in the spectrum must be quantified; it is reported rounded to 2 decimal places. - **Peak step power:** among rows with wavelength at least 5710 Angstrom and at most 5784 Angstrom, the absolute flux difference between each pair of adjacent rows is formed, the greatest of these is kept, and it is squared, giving 0.01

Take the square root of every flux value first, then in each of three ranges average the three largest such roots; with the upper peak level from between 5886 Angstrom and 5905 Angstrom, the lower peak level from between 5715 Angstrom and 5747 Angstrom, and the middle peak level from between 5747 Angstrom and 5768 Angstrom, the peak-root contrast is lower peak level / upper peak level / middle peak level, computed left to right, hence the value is 0.498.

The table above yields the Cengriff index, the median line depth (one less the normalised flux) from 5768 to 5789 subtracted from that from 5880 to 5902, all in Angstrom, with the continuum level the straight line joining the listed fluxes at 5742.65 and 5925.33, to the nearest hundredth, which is 0.13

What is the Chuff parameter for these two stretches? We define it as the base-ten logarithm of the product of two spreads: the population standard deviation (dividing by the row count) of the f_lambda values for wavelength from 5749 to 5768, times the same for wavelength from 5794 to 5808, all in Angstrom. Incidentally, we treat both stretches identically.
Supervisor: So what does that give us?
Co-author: -3.1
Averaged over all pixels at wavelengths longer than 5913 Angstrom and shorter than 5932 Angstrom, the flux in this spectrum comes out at 4.47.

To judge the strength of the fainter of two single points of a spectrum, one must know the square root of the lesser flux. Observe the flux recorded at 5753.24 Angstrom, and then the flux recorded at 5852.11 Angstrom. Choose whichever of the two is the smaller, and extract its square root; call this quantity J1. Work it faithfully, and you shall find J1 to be 2.14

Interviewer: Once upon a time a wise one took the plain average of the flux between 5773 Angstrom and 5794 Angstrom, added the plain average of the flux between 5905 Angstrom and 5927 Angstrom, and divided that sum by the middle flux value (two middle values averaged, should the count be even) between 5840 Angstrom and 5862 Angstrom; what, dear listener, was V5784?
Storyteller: 1.92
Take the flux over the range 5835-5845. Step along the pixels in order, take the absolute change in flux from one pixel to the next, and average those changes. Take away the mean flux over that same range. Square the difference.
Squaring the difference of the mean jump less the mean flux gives 22.7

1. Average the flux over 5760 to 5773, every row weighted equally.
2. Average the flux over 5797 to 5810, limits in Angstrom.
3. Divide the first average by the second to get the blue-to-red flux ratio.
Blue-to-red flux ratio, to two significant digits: 0.96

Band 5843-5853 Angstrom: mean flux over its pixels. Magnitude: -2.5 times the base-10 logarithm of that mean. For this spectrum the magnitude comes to -1.69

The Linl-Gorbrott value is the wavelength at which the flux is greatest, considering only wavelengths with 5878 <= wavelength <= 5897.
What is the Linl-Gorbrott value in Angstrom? 5879.12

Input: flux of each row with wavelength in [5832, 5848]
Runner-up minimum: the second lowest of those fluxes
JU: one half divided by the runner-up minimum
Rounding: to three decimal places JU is 0.105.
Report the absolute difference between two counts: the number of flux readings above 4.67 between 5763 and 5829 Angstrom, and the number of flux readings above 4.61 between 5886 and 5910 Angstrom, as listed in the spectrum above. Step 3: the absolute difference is 16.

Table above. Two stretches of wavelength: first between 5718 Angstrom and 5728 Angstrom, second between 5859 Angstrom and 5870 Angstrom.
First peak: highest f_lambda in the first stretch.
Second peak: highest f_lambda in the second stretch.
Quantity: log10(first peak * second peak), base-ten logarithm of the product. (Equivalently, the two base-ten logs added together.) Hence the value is 1.34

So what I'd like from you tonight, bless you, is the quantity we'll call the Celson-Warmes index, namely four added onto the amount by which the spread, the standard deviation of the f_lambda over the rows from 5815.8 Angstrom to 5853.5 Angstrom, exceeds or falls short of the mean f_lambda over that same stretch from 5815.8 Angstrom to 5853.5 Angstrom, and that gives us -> -0.7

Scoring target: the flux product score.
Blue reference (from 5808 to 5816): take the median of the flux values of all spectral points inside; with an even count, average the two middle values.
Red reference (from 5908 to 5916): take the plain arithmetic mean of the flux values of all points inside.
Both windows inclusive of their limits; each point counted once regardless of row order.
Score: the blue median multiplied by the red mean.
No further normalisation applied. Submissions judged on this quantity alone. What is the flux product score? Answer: 20.6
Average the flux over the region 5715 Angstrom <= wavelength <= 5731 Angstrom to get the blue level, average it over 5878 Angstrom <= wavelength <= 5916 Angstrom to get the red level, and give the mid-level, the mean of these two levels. 4.39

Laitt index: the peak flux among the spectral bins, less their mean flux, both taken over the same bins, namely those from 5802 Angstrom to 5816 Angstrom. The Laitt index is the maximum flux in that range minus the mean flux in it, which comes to 0.114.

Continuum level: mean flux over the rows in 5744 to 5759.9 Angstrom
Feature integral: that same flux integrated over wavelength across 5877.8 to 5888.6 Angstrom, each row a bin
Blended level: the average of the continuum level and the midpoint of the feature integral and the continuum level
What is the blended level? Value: 15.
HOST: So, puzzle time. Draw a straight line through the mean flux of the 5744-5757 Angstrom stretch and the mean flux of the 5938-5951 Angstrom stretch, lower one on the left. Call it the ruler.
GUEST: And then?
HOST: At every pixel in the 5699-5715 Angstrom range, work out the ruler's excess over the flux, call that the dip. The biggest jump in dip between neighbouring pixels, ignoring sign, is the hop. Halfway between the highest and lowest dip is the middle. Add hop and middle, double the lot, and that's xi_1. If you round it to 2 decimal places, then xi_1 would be 0.45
